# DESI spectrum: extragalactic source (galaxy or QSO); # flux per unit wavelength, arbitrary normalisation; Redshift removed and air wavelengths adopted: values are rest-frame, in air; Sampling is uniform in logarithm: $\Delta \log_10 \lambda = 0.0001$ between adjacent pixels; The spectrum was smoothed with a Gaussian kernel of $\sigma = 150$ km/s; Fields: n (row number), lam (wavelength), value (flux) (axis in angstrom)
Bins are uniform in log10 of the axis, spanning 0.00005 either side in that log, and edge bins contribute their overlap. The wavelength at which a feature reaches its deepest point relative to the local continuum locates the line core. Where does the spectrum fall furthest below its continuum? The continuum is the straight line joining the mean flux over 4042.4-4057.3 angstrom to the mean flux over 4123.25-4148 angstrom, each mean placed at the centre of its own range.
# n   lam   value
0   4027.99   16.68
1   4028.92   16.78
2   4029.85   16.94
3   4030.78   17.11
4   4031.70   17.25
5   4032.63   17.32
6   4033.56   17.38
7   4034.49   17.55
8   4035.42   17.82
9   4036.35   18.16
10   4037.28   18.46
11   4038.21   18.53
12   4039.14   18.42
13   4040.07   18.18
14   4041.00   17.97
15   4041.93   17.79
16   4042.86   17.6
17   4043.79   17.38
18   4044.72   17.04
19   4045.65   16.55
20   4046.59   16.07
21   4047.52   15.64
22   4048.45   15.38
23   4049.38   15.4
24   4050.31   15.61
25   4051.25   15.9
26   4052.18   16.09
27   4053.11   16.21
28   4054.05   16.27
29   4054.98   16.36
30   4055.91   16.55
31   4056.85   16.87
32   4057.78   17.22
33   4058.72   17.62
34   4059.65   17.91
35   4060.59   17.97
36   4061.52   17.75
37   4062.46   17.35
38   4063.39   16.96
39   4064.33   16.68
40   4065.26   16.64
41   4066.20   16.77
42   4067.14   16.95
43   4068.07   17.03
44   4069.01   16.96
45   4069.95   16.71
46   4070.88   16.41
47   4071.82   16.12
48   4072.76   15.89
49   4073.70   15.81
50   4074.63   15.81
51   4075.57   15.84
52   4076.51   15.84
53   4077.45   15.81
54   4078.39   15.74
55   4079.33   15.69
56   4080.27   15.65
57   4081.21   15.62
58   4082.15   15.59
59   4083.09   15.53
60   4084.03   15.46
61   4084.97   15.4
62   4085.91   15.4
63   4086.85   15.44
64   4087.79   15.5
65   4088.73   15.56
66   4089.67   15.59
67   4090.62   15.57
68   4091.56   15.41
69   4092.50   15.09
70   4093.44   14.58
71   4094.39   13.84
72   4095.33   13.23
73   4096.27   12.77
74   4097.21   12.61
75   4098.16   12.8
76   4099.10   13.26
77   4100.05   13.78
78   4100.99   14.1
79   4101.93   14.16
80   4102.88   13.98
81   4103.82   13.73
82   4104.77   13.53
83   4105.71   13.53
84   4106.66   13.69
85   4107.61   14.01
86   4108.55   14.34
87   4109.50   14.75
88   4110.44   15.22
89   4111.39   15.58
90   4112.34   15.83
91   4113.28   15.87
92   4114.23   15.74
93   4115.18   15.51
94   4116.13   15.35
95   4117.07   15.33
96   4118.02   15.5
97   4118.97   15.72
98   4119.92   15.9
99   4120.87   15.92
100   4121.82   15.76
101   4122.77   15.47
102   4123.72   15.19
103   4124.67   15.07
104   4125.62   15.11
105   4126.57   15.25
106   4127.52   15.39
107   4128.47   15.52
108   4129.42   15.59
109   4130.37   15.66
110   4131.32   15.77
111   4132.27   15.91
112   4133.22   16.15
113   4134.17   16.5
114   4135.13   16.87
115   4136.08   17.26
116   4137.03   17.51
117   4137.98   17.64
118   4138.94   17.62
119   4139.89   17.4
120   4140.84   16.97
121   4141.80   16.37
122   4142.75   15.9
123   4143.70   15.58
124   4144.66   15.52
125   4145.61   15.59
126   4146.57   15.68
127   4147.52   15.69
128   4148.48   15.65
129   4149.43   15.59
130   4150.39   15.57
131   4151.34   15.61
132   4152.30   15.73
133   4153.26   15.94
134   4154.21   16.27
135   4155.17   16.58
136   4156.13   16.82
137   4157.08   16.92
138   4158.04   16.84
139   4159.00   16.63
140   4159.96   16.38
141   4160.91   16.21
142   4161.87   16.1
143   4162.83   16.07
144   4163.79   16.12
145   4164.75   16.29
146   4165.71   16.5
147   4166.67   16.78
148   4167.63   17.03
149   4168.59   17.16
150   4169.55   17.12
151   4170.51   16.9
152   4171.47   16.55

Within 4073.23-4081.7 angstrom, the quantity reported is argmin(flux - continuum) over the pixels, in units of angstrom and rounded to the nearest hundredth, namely 4081.21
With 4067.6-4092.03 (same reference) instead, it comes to 4084.97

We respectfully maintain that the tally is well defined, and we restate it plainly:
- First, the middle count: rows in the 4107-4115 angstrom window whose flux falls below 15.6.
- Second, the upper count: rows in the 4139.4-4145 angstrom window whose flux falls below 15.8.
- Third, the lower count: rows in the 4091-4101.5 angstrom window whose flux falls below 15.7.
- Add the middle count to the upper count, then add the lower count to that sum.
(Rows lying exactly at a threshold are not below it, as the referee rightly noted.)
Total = 18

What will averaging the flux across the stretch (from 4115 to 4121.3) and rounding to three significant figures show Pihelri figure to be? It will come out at 15.6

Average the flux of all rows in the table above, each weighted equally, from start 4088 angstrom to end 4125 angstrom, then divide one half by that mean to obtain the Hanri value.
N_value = 0.0340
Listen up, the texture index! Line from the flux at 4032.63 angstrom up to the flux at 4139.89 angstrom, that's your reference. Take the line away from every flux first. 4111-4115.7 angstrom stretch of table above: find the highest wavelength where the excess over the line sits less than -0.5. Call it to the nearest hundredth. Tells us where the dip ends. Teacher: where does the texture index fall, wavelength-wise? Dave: 4115.18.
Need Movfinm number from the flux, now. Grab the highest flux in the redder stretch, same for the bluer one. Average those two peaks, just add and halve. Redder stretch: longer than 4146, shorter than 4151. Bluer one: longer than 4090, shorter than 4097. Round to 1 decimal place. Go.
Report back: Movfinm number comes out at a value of 15.6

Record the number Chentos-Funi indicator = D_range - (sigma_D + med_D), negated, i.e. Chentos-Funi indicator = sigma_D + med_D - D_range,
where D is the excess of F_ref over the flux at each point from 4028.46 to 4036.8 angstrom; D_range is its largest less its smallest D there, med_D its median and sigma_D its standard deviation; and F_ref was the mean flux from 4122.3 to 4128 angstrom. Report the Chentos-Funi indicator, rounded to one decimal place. -3.0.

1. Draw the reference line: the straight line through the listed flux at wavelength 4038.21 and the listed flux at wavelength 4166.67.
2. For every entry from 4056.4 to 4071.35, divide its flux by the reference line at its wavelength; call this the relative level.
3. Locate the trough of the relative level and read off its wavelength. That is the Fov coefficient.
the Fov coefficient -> 4070.88 angstrom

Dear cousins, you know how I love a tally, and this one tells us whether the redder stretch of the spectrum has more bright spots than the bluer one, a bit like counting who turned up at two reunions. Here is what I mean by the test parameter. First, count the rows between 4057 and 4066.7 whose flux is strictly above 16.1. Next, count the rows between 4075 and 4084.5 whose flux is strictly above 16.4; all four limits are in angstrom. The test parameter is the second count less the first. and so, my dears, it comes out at -10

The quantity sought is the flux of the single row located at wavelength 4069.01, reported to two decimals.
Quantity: 16.96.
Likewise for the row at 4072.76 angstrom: 15.89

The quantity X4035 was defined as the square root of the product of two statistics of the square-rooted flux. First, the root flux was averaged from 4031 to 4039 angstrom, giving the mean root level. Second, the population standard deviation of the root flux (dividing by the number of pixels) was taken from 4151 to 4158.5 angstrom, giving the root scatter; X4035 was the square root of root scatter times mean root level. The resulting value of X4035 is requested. 0.51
